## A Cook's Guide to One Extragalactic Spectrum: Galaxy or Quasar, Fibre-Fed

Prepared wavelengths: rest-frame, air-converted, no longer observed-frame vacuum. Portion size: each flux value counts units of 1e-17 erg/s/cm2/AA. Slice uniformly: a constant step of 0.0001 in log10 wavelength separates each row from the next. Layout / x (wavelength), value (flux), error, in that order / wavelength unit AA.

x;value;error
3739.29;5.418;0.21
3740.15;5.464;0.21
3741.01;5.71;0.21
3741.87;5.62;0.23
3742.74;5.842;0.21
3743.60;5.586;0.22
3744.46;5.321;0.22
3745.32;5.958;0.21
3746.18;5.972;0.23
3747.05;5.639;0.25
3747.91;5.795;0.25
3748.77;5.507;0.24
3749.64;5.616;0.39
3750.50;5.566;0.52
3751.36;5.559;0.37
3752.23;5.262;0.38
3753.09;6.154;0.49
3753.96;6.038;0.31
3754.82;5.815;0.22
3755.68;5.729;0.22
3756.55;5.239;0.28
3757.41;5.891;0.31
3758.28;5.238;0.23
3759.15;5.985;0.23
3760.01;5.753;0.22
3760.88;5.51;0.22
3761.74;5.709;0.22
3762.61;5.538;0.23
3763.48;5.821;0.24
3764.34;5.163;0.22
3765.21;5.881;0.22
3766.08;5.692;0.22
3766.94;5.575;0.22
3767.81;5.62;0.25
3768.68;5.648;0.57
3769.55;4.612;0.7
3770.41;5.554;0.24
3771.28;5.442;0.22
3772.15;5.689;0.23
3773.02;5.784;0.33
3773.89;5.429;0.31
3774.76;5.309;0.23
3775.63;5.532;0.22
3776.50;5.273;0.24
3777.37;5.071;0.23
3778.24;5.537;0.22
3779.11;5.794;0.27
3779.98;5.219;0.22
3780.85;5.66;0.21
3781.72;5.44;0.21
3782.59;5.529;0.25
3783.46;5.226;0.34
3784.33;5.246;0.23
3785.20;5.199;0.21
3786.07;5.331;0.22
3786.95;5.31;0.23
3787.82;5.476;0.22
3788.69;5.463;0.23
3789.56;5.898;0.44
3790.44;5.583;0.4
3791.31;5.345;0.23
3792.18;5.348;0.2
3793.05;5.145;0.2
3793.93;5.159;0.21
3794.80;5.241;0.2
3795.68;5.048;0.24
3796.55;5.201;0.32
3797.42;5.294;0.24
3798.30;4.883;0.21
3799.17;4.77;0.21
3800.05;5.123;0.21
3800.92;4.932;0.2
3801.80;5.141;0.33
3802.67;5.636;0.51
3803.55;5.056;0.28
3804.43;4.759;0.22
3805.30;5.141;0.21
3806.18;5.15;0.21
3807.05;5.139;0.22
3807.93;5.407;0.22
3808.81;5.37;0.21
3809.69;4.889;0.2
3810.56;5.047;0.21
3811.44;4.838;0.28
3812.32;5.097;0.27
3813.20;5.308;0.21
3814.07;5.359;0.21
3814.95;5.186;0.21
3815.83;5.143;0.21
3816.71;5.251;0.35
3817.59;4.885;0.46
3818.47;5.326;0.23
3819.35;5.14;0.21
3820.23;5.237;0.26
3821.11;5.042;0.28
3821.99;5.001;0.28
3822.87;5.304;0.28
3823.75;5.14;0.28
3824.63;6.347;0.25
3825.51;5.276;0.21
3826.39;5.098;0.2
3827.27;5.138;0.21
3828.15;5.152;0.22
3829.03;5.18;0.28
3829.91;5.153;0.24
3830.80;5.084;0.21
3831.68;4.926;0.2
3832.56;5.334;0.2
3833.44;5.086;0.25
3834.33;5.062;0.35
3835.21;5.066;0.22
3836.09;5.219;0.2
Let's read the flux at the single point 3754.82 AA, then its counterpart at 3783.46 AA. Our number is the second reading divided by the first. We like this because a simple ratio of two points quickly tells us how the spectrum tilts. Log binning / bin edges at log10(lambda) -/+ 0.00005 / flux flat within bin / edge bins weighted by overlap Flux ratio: 0.899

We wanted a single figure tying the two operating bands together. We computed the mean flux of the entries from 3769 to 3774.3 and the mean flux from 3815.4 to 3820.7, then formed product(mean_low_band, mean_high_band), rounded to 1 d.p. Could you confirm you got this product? 28.0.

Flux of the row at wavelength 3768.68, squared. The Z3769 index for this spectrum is 32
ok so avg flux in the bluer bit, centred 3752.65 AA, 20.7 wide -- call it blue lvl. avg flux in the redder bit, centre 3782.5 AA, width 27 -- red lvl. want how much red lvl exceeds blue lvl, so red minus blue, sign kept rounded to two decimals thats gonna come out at -0.29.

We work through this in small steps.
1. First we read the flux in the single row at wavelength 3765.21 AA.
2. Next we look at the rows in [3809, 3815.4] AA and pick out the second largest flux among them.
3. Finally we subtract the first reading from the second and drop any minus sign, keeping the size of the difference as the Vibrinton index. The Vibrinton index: 0.573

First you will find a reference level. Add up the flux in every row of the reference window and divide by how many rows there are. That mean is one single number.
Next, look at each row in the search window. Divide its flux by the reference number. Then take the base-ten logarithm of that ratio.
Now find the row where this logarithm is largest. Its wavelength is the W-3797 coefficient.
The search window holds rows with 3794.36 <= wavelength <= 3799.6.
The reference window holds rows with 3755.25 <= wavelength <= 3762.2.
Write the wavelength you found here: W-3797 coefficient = 3797.42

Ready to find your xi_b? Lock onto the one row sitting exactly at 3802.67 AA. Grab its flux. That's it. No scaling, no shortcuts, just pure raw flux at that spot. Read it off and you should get 5.636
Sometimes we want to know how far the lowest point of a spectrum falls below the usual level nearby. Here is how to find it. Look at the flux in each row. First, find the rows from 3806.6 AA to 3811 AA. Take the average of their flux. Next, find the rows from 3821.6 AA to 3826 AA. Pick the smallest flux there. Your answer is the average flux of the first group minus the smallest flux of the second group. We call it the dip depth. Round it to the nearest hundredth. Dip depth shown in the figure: 0.17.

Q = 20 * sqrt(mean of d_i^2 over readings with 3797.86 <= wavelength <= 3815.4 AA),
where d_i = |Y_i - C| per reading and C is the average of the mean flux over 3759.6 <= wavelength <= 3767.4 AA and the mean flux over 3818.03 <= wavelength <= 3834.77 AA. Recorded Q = 7.6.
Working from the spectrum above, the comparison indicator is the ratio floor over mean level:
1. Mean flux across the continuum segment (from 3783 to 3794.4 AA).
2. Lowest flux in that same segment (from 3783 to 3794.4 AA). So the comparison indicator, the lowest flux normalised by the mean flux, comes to 0.959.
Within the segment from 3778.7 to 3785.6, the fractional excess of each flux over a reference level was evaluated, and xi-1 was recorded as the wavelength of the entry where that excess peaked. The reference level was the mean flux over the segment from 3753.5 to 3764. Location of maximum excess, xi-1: 3779.11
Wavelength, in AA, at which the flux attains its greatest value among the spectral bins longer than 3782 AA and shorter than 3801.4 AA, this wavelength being 3789.56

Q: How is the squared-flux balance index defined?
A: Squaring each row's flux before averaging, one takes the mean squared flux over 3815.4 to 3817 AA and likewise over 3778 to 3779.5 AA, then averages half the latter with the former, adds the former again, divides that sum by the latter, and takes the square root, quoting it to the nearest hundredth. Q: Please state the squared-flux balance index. 1.23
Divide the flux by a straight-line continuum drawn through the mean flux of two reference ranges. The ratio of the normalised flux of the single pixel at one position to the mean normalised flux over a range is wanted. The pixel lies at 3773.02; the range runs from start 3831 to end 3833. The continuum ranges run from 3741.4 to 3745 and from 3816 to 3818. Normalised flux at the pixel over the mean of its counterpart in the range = 1.04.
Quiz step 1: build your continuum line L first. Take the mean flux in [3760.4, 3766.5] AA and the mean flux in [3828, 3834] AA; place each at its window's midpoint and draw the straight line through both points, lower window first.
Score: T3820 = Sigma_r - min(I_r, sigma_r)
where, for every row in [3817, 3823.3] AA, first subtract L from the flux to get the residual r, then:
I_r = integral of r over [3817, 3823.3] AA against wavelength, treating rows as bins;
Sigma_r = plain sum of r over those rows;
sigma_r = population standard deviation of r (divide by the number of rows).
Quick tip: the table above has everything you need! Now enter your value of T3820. -0.06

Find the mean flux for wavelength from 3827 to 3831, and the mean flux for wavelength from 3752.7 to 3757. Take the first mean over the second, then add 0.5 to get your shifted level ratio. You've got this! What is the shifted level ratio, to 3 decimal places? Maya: 1.387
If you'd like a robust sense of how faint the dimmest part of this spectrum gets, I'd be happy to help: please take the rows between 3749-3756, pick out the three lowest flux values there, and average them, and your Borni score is 5.46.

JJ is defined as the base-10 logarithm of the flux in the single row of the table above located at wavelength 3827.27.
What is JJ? 0.71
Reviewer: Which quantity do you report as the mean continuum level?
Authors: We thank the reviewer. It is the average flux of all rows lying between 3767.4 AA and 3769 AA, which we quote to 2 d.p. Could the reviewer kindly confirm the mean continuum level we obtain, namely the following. 5.63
